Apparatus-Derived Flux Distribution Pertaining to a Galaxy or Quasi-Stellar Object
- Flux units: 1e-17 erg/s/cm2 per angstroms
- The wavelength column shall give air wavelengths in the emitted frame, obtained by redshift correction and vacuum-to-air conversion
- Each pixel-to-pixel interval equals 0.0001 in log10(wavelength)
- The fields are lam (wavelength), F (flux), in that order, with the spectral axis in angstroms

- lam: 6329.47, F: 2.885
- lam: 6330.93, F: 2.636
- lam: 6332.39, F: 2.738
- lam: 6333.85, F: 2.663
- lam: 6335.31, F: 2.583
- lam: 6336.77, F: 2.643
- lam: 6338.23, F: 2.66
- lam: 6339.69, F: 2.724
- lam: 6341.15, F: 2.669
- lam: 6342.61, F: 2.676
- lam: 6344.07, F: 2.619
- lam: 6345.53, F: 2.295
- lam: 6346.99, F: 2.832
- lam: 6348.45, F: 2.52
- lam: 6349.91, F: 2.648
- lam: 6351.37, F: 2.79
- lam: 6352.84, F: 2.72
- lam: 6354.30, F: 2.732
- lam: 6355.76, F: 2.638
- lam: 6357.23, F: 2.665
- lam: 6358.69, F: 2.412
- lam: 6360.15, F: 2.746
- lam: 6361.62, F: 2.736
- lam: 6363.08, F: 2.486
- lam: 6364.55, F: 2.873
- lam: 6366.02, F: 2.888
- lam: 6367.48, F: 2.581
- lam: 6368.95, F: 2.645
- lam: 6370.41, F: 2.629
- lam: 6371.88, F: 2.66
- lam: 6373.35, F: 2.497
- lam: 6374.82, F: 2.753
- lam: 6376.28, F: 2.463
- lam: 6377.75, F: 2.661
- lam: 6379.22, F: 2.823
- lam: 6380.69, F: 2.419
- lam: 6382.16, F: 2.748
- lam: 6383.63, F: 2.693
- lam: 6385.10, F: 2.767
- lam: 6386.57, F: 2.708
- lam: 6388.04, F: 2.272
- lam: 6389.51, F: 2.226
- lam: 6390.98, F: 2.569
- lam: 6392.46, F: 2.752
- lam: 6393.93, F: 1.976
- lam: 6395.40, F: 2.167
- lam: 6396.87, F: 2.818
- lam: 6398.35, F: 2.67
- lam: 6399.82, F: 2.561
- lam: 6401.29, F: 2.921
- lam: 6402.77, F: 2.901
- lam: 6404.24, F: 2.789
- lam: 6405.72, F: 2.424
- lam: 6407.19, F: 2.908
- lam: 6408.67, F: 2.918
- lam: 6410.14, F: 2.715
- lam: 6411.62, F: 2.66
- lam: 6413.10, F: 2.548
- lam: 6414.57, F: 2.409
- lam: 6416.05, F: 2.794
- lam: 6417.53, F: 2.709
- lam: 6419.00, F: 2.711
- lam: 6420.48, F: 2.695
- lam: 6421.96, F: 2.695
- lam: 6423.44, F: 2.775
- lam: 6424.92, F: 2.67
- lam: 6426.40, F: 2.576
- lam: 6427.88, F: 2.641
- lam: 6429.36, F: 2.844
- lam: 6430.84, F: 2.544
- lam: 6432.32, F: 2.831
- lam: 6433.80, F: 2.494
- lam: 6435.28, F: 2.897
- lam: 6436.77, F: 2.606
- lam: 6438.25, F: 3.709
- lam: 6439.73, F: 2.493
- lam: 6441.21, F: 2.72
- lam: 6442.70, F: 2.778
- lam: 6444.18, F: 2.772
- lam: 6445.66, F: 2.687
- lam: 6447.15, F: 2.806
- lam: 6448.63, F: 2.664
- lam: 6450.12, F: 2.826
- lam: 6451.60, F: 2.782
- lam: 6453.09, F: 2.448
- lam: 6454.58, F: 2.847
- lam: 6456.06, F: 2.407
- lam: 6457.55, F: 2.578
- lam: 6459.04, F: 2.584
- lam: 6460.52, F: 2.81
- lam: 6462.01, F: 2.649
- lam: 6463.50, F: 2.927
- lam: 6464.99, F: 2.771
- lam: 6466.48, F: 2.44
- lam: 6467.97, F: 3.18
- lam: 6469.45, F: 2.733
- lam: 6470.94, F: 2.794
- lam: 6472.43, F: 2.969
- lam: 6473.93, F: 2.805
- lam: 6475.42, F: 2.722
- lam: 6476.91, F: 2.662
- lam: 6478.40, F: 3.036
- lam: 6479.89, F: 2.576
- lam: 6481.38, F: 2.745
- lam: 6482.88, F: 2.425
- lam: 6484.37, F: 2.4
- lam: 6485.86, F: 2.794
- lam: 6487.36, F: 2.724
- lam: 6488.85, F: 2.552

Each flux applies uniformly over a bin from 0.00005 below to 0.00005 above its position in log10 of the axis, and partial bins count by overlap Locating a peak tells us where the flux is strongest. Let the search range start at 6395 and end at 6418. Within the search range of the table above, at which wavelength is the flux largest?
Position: 6401.29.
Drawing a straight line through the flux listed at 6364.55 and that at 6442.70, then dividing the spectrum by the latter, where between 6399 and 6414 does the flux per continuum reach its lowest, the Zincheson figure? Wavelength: 6405.72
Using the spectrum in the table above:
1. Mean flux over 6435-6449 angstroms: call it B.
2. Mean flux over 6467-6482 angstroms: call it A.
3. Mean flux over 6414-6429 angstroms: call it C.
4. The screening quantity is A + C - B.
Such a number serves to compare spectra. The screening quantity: 2.68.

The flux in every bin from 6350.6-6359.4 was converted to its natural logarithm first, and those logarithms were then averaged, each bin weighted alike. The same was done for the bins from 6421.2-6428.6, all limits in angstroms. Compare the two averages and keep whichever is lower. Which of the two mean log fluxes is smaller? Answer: 0.977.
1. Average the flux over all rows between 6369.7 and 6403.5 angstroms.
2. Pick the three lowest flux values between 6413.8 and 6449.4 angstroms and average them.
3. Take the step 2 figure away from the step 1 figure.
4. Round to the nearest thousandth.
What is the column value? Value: 0.128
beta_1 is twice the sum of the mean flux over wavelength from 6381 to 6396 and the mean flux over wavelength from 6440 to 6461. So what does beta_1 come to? 10.4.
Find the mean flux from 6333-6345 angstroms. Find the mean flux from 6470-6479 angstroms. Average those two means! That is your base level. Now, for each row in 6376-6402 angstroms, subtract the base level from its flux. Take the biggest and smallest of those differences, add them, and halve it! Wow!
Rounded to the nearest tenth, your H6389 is -0.3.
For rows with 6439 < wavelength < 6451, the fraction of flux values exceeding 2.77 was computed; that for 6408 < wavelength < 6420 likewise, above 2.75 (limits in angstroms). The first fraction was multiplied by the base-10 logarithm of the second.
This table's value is -0.30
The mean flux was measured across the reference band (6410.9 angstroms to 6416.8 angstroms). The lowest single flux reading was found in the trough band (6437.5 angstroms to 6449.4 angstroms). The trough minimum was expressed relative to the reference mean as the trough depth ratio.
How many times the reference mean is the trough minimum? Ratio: 0.96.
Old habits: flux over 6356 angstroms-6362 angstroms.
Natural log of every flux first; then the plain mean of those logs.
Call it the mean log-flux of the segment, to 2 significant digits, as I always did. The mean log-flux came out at 0.97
